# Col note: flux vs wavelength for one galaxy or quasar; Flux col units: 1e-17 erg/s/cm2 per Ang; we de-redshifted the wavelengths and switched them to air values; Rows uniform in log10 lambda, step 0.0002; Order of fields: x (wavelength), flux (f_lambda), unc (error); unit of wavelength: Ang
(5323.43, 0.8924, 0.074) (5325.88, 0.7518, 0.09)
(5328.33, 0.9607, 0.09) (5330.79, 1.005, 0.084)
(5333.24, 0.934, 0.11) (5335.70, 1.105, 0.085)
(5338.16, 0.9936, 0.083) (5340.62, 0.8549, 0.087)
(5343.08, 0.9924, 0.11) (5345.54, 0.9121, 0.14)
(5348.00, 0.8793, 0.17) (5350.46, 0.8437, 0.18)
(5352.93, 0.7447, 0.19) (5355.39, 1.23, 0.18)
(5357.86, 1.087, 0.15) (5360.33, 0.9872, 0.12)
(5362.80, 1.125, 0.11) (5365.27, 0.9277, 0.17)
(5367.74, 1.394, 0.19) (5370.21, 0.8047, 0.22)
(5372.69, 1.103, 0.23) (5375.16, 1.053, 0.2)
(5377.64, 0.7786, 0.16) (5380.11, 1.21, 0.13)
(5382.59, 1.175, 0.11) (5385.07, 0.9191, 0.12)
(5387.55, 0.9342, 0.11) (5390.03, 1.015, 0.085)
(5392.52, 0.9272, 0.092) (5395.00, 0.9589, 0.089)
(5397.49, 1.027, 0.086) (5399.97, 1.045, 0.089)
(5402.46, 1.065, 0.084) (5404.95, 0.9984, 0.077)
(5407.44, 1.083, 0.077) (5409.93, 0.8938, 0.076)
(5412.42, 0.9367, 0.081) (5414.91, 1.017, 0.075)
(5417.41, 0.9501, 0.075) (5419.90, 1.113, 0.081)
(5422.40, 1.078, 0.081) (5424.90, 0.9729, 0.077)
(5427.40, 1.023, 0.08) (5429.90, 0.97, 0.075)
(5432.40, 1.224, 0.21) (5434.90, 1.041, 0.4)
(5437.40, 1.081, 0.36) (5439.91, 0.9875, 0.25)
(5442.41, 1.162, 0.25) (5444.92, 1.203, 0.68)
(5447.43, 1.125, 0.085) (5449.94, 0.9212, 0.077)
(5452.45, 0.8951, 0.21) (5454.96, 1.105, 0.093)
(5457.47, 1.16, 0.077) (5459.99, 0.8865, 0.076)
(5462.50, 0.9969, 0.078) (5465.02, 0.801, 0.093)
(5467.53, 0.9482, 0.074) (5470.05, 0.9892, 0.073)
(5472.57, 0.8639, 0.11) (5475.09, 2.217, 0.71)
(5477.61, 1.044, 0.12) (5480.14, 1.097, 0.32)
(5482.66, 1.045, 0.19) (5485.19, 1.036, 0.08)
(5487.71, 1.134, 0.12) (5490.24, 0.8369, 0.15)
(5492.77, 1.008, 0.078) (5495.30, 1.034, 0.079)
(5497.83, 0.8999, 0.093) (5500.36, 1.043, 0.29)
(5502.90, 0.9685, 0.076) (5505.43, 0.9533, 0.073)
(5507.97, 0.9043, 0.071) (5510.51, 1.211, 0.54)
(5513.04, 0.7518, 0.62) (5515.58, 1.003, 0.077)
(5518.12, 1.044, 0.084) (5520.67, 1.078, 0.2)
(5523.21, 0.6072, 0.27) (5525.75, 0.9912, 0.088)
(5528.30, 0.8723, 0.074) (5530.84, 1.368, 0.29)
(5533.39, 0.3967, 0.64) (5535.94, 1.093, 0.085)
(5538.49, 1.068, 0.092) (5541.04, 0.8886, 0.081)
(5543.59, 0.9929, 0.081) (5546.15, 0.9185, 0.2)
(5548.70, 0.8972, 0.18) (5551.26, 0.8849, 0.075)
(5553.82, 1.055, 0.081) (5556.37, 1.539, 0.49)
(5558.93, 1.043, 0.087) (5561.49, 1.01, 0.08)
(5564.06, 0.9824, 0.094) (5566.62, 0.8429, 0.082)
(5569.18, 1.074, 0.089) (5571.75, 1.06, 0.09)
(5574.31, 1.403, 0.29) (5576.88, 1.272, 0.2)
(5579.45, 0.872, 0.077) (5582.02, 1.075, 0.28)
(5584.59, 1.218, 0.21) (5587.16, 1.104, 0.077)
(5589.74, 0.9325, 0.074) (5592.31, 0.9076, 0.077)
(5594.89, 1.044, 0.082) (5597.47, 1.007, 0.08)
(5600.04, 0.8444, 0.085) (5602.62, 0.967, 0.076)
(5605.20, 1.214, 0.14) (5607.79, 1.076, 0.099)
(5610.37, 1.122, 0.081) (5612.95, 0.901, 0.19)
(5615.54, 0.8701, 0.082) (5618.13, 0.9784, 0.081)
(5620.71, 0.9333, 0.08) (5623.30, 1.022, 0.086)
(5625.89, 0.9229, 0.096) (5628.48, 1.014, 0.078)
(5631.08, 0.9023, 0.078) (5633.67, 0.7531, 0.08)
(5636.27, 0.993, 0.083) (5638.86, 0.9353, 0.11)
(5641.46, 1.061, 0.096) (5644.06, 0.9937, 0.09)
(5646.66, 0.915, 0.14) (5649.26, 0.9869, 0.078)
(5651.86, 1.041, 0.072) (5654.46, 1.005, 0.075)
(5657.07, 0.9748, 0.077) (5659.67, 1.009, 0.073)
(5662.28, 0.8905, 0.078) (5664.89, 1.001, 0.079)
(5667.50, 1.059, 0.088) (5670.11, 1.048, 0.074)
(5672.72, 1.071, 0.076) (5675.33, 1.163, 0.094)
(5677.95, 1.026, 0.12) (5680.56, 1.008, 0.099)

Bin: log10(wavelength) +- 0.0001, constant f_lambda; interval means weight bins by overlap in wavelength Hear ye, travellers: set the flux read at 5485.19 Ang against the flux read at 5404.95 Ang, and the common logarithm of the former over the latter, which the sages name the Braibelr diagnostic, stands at 0.02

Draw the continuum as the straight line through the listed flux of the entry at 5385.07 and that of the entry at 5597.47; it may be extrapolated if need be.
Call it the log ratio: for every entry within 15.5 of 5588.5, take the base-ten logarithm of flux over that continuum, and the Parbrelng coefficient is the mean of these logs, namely 0.016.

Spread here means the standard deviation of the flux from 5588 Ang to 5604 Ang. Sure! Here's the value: 0.07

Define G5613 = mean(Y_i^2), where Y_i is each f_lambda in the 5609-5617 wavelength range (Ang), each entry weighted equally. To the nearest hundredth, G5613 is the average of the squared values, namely 0.94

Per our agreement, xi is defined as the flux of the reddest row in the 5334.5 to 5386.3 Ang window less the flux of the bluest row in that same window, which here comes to -0.19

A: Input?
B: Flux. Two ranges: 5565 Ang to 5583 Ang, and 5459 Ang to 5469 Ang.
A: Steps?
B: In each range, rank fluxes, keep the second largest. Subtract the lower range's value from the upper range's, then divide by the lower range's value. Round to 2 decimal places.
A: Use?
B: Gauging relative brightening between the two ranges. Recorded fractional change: 0.34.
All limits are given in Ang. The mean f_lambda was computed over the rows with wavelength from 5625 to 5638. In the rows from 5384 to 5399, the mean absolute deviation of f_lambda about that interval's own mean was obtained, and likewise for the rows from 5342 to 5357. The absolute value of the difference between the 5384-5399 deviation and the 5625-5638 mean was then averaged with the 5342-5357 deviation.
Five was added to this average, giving 5.50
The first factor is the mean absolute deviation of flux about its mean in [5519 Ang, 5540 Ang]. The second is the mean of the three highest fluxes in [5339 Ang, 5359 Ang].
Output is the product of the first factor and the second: 0.256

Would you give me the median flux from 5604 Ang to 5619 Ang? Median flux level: 1.03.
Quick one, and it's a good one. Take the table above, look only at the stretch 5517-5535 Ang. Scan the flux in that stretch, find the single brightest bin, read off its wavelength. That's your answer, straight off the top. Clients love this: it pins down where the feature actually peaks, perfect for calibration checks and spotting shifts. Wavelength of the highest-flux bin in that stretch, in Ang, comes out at 5530.84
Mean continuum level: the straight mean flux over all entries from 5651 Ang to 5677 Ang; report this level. 1.03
